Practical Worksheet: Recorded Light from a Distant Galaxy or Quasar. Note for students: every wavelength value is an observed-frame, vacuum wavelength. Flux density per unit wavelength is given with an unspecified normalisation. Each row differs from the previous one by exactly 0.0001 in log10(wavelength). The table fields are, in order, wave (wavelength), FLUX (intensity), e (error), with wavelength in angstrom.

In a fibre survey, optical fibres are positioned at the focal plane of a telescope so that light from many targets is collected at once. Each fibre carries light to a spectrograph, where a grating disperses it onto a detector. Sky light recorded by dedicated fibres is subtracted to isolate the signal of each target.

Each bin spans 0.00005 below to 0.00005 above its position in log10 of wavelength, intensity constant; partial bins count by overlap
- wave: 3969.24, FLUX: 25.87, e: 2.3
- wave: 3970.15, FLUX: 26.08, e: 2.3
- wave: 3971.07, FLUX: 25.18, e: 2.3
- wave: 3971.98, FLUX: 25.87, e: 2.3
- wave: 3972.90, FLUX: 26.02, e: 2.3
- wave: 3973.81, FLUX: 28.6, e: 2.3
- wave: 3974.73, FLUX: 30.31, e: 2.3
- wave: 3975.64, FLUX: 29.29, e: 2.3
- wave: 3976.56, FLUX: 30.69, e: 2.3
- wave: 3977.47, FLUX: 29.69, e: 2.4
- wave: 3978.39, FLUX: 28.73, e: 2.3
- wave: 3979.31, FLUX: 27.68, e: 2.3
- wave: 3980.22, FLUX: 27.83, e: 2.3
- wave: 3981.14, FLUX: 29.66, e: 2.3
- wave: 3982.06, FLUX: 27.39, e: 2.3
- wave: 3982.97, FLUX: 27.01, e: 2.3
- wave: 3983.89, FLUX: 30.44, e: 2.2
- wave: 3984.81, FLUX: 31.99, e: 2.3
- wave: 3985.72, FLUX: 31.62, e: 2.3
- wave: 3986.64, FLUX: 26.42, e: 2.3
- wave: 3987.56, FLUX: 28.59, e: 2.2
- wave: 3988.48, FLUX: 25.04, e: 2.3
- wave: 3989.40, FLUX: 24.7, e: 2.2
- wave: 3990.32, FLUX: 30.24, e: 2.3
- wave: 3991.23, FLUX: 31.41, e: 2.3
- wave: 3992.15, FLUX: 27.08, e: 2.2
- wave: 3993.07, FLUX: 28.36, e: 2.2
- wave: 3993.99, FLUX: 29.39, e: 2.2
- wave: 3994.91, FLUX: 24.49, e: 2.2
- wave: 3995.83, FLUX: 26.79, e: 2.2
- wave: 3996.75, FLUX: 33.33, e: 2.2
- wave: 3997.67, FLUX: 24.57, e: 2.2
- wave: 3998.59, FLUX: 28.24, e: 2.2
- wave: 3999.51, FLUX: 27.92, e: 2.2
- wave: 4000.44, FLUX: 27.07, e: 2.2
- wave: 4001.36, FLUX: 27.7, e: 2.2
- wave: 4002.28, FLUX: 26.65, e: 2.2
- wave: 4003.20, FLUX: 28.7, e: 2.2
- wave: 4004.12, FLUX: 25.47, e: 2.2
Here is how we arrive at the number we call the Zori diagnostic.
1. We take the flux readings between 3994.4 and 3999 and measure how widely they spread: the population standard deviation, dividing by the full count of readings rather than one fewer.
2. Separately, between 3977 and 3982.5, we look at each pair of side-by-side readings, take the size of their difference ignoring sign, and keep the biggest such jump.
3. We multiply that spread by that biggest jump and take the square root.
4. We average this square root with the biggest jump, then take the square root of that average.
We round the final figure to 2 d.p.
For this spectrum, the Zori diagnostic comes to 1.58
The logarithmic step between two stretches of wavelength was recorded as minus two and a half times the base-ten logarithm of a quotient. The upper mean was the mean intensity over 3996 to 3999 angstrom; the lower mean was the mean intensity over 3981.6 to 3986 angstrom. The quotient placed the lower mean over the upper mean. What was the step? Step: -0.04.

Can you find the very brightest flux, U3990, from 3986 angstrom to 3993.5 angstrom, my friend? 31.41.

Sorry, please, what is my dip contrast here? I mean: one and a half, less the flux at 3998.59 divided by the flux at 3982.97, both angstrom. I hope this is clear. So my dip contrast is 0.45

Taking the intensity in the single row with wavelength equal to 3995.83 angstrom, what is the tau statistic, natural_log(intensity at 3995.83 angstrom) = 3.29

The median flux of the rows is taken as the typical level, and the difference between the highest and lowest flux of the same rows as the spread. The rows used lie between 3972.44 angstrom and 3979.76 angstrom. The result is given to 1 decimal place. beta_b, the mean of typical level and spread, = 16.8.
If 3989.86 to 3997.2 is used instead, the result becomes 18.9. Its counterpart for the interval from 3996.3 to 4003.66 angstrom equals 18.3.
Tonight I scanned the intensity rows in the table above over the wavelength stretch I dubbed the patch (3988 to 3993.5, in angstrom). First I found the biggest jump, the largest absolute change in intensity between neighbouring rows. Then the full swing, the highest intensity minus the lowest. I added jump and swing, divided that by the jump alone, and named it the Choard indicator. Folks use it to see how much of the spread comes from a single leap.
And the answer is 2.21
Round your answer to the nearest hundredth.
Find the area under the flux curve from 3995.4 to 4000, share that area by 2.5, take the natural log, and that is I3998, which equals 3.95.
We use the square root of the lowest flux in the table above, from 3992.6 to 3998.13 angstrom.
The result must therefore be 4.95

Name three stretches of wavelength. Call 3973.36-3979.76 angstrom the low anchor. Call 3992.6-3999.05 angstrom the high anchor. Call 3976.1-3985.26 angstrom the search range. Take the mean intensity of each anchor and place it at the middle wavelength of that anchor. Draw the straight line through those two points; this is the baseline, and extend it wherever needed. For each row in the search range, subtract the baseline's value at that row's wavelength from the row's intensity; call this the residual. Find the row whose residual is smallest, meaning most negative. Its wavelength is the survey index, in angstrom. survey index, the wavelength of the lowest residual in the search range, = 3982.97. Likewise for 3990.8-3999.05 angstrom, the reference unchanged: 3994.91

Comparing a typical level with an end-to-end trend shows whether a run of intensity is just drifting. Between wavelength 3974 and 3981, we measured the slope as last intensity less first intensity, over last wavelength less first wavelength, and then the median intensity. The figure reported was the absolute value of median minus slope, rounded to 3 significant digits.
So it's 29.7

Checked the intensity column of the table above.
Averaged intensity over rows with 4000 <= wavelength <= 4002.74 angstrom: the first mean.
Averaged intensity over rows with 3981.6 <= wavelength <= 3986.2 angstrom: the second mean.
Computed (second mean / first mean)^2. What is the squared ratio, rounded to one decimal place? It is 1.2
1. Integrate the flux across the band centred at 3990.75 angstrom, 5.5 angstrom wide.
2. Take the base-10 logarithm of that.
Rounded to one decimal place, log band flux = 2.2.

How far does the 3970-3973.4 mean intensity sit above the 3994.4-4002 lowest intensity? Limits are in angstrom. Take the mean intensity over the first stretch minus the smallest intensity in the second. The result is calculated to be 1.3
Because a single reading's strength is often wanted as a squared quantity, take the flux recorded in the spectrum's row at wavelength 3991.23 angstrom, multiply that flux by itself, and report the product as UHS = 987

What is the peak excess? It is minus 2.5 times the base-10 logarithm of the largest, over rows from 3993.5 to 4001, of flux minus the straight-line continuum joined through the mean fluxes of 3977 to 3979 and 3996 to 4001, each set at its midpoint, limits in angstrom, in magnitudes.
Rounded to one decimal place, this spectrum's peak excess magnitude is -1.8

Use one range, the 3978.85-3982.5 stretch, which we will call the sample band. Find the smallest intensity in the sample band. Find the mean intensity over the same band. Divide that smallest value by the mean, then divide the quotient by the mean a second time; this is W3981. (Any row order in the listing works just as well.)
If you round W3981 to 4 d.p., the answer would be 0.0346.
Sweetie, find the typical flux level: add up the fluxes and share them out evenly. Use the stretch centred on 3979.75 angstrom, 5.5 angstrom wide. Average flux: 28.5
